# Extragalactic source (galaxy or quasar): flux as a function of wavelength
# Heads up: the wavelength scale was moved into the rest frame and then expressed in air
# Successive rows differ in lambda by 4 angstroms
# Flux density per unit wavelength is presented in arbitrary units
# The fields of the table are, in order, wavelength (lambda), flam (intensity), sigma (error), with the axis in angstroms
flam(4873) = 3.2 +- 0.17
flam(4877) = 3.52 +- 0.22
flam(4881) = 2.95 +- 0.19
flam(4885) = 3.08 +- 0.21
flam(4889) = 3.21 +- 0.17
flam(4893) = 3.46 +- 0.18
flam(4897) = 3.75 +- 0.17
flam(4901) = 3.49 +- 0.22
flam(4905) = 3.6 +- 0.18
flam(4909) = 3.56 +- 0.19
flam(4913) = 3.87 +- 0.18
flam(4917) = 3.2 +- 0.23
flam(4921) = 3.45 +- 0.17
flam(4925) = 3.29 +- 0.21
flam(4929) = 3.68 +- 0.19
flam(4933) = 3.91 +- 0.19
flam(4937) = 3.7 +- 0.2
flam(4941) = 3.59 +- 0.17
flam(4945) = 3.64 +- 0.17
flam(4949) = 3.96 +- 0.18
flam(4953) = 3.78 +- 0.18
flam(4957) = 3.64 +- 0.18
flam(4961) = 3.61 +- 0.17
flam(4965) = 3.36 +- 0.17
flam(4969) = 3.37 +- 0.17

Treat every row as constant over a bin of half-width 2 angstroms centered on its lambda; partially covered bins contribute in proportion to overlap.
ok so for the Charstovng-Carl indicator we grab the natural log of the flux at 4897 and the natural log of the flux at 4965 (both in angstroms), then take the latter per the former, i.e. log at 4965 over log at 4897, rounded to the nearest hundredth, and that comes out 0.92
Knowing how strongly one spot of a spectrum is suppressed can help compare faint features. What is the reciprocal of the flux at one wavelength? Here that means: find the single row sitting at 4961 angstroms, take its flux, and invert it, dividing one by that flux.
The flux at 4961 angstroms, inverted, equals 0.277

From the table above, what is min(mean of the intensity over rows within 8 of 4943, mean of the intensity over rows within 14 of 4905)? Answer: 3.56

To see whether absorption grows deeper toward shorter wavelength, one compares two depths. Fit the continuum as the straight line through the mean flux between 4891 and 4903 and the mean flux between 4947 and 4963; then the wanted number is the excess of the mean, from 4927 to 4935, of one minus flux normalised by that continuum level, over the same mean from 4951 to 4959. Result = -0.04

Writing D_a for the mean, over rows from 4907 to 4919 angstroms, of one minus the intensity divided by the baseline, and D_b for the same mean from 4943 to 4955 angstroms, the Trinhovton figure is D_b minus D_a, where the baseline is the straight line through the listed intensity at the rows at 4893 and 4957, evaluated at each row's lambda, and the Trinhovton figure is -0.04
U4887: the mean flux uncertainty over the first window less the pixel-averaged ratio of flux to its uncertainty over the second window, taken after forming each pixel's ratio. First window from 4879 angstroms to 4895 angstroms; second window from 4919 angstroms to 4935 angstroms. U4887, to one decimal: -18.8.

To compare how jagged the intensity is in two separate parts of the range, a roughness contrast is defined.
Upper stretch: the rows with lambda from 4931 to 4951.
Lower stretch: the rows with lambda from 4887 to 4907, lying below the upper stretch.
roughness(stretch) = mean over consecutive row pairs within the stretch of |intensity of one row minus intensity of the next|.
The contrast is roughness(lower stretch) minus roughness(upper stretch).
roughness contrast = 0.055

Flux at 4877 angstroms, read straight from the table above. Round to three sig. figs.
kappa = 3.52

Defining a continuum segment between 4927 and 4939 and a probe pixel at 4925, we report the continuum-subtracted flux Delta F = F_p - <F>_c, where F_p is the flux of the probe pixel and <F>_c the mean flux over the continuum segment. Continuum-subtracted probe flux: -0.47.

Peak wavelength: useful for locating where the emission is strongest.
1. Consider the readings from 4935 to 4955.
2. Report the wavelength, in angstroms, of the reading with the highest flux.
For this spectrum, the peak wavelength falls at 4949 angstroms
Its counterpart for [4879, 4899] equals 4897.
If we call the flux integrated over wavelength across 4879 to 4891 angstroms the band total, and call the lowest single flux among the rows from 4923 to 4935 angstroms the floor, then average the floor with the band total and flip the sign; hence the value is -20.1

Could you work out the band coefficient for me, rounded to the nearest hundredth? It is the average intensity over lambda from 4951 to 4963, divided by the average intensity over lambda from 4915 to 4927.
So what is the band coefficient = 1.11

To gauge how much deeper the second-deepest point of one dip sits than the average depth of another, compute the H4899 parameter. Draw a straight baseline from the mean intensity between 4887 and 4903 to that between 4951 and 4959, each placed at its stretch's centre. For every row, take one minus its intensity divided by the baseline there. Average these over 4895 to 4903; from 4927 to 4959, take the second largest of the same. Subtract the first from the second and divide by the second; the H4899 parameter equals 3.0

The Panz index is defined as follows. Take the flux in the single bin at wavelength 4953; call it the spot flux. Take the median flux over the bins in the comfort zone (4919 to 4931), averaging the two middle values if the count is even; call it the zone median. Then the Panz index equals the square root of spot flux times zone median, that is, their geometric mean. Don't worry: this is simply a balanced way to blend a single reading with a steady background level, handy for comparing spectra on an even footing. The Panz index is 3.6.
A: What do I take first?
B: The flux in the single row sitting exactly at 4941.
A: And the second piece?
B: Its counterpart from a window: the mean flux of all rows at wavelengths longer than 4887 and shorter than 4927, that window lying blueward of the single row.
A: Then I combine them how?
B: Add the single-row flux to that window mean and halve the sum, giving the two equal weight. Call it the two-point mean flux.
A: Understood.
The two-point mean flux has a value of 3.54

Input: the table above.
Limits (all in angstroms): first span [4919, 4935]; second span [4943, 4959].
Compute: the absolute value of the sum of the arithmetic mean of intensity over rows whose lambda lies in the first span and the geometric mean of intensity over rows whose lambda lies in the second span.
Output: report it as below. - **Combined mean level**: 7.34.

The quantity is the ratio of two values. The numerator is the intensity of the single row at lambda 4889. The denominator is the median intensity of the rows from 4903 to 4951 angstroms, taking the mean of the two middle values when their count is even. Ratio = 0.89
